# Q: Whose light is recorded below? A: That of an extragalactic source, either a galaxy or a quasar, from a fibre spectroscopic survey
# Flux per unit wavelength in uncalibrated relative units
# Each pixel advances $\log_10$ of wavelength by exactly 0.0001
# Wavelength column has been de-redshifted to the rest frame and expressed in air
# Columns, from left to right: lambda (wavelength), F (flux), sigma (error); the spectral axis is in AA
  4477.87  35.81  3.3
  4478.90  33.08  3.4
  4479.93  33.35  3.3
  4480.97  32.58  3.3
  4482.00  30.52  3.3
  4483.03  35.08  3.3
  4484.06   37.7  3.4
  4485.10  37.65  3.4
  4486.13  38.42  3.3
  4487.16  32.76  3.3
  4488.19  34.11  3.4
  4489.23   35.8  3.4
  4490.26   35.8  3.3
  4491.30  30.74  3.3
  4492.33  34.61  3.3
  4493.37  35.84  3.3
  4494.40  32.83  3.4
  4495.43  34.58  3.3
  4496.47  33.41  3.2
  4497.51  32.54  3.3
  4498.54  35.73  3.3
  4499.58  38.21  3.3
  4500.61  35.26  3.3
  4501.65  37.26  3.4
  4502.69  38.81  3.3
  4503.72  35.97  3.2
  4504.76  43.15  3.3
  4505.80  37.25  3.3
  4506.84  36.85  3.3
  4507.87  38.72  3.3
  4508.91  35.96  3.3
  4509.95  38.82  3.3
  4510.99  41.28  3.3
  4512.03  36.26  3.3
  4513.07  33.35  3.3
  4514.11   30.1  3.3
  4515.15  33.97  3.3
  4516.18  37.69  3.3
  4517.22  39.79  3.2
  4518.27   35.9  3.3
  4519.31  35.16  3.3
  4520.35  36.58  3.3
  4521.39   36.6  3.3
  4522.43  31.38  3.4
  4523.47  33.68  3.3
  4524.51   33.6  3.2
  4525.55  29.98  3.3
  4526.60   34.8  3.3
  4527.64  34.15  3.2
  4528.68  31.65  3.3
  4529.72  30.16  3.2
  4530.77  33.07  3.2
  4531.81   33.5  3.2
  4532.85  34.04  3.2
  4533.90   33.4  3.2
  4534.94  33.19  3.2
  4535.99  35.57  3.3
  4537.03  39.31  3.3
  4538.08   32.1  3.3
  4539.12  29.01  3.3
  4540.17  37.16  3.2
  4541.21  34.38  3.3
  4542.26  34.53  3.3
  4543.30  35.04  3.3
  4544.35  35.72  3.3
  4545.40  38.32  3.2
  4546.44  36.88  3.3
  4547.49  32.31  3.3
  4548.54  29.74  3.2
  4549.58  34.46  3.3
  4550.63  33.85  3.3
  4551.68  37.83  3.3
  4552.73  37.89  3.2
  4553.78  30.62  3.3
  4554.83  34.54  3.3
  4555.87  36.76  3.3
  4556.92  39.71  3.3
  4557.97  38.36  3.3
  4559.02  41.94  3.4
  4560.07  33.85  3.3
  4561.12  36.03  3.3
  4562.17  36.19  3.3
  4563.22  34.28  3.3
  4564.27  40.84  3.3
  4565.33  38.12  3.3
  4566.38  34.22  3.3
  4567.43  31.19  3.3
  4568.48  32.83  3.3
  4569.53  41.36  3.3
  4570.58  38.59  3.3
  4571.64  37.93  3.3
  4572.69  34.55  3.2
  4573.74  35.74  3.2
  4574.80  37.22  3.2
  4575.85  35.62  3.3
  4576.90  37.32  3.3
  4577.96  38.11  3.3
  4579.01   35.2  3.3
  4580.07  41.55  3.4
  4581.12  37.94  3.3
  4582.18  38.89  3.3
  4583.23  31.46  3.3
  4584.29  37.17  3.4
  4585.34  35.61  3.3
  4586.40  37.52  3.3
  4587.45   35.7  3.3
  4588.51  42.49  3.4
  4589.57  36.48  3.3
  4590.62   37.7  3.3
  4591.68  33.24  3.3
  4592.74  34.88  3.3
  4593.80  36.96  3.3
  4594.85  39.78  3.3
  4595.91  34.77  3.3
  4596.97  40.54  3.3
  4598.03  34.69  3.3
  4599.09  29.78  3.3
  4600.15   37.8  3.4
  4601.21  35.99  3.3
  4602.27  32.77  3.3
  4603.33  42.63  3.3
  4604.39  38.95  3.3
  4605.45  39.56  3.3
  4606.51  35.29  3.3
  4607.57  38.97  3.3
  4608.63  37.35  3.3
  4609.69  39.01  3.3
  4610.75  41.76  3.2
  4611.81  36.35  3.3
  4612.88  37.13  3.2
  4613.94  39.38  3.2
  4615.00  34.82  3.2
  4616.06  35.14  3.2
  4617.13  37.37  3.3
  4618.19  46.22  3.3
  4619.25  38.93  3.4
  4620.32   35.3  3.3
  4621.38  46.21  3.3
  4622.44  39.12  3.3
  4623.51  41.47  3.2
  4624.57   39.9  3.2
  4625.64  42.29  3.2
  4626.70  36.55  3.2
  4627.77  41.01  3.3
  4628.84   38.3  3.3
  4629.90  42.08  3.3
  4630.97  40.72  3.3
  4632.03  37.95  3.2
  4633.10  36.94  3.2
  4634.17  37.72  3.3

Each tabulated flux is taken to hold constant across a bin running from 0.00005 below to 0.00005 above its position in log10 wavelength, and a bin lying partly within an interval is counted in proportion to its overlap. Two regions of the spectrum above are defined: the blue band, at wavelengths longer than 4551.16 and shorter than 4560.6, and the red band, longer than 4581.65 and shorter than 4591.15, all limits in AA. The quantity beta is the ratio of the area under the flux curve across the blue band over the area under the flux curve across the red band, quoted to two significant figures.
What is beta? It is 0.99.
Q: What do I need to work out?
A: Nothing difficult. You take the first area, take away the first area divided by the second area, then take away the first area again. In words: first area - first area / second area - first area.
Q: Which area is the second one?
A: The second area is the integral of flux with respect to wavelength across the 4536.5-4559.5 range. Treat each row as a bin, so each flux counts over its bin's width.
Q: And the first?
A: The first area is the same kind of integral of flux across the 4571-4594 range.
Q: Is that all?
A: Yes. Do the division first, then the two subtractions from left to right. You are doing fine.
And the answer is -1.04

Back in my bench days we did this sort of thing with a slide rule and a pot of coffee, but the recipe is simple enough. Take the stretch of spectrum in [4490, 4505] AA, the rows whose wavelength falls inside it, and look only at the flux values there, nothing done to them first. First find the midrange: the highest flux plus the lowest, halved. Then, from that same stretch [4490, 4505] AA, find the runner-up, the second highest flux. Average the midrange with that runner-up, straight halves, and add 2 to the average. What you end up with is 39.9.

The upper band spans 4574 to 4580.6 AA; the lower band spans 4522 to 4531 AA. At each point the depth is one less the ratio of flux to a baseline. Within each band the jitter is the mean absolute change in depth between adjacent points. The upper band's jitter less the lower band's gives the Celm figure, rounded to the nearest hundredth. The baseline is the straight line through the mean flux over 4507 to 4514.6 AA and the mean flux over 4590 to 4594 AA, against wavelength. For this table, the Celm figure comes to 0.01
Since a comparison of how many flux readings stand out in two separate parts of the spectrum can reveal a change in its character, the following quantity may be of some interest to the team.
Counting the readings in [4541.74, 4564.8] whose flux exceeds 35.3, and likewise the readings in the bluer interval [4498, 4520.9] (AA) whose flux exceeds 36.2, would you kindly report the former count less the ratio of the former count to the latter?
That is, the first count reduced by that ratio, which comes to 11.1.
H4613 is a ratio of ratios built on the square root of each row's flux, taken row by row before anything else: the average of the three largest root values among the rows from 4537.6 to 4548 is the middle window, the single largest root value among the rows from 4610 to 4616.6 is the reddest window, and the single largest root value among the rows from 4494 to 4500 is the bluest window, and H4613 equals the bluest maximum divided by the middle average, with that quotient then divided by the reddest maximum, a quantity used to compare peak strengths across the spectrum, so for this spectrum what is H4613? 0.156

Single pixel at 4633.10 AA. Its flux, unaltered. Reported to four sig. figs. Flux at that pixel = 36.94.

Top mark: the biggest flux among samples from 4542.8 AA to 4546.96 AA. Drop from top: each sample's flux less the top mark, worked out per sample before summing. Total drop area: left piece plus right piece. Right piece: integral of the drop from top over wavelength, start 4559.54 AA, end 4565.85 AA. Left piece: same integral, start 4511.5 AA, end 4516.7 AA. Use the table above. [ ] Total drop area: -32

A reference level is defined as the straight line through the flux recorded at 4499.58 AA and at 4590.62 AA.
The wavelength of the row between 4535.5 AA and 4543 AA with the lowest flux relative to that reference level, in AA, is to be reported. 4539.12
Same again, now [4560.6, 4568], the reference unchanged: 4567.43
